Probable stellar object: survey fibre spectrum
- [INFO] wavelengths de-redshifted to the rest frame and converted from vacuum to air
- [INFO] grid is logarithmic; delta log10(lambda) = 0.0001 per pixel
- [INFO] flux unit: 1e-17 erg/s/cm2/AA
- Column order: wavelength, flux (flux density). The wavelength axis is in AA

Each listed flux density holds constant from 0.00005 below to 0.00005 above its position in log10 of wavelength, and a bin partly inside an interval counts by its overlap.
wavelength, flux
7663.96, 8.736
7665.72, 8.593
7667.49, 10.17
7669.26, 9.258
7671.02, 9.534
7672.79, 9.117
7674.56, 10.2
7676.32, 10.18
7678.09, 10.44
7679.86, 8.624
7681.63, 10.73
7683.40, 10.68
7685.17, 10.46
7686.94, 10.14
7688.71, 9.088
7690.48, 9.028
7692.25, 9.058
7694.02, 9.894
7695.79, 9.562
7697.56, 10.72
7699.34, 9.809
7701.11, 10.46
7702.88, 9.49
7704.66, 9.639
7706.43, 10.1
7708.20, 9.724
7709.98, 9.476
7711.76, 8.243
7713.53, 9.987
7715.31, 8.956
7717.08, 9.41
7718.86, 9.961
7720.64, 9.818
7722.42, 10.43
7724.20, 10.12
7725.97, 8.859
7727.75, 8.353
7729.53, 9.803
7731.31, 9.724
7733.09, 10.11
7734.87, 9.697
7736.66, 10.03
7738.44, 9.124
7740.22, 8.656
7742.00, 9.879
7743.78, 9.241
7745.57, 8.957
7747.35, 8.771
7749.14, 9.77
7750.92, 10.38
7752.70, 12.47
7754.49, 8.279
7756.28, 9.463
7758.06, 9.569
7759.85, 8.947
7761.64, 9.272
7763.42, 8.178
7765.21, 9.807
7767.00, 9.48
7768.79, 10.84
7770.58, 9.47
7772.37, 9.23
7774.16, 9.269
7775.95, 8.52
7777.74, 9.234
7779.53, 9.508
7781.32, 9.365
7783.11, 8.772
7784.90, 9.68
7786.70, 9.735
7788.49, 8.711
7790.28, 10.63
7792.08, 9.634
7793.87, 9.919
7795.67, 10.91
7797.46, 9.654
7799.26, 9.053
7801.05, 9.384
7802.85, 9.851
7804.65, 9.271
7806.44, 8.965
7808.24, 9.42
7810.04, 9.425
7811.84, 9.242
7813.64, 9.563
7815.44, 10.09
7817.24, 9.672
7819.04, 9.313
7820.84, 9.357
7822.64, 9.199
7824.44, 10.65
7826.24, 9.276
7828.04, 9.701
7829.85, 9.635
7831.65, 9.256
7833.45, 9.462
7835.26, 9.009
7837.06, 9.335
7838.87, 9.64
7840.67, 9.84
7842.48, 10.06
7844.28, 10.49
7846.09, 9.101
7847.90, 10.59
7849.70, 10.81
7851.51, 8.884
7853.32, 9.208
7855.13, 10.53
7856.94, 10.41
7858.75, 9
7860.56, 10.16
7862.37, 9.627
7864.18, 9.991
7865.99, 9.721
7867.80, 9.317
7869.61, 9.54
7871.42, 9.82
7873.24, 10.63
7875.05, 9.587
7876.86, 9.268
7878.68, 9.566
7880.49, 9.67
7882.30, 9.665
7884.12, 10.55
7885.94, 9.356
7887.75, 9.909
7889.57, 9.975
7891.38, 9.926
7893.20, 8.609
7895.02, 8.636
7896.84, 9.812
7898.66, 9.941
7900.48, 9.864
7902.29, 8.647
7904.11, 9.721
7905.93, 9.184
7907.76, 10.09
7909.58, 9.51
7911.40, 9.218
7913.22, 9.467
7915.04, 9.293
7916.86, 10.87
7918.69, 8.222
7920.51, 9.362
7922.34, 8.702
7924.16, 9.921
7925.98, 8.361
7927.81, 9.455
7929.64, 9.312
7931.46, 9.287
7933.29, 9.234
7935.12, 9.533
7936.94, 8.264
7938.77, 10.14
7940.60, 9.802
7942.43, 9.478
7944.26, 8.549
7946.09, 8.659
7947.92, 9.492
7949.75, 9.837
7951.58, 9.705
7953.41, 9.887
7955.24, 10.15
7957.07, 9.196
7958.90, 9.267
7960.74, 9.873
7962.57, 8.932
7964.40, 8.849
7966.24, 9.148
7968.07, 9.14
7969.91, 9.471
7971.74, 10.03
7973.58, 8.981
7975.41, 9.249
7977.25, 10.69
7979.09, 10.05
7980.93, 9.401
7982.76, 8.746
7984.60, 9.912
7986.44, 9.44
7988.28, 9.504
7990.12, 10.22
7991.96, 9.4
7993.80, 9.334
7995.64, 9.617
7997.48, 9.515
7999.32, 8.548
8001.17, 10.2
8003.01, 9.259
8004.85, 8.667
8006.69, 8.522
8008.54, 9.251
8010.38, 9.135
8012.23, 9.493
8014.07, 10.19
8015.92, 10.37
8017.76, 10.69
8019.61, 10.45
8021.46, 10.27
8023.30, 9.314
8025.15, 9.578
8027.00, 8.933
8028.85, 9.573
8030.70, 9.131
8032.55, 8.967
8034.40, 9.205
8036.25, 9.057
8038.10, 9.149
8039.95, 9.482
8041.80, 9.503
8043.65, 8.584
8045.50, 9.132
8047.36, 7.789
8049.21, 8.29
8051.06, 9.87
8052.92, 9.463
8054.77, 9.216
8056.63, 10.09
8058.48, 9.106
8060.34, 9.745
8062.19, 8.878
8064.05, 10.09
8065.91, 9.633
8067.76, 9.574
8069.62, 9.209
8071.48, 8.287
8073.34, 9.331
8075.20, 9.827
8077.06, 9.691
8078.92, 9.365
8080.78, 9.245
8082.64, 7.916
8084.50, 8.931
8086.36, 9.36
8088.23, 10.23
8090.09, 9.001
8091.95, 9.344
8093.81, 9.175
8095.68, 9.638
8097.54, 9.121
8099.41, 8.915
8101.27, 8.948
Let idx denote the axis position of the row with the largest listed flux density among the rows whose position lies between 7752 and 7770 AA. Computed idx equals 7752.70 AA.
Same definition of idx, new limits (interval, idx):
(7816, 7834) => 7824.44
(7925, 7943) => 7938.77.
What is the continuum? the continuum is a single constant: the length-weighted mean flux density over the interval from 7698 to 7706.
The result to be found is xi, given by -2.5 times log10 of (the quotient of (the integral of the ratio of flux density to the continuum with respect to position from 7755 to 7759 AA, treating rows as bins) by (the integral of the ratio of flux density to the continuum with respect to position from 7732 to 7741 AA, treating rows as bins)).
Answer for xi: 0.9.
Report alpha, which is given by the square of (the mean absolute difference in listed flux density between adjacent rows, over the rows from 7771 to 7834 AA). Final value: 0.30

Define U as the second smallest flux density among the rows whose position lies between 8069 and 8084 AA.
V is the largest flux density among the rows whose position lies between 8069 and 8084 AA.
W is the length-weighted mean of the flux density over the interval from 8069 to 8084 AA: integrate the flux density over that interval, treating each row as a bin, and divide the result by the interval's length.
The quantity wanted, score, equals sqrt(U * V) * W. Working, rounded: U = 8.287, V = 9.827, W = 9.10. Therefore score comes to 82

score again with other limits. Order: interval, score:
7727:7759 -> 98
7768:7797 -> 93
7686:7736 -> 91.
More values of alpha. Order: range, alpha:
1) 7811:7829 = 0.32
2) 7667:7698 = 0.41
